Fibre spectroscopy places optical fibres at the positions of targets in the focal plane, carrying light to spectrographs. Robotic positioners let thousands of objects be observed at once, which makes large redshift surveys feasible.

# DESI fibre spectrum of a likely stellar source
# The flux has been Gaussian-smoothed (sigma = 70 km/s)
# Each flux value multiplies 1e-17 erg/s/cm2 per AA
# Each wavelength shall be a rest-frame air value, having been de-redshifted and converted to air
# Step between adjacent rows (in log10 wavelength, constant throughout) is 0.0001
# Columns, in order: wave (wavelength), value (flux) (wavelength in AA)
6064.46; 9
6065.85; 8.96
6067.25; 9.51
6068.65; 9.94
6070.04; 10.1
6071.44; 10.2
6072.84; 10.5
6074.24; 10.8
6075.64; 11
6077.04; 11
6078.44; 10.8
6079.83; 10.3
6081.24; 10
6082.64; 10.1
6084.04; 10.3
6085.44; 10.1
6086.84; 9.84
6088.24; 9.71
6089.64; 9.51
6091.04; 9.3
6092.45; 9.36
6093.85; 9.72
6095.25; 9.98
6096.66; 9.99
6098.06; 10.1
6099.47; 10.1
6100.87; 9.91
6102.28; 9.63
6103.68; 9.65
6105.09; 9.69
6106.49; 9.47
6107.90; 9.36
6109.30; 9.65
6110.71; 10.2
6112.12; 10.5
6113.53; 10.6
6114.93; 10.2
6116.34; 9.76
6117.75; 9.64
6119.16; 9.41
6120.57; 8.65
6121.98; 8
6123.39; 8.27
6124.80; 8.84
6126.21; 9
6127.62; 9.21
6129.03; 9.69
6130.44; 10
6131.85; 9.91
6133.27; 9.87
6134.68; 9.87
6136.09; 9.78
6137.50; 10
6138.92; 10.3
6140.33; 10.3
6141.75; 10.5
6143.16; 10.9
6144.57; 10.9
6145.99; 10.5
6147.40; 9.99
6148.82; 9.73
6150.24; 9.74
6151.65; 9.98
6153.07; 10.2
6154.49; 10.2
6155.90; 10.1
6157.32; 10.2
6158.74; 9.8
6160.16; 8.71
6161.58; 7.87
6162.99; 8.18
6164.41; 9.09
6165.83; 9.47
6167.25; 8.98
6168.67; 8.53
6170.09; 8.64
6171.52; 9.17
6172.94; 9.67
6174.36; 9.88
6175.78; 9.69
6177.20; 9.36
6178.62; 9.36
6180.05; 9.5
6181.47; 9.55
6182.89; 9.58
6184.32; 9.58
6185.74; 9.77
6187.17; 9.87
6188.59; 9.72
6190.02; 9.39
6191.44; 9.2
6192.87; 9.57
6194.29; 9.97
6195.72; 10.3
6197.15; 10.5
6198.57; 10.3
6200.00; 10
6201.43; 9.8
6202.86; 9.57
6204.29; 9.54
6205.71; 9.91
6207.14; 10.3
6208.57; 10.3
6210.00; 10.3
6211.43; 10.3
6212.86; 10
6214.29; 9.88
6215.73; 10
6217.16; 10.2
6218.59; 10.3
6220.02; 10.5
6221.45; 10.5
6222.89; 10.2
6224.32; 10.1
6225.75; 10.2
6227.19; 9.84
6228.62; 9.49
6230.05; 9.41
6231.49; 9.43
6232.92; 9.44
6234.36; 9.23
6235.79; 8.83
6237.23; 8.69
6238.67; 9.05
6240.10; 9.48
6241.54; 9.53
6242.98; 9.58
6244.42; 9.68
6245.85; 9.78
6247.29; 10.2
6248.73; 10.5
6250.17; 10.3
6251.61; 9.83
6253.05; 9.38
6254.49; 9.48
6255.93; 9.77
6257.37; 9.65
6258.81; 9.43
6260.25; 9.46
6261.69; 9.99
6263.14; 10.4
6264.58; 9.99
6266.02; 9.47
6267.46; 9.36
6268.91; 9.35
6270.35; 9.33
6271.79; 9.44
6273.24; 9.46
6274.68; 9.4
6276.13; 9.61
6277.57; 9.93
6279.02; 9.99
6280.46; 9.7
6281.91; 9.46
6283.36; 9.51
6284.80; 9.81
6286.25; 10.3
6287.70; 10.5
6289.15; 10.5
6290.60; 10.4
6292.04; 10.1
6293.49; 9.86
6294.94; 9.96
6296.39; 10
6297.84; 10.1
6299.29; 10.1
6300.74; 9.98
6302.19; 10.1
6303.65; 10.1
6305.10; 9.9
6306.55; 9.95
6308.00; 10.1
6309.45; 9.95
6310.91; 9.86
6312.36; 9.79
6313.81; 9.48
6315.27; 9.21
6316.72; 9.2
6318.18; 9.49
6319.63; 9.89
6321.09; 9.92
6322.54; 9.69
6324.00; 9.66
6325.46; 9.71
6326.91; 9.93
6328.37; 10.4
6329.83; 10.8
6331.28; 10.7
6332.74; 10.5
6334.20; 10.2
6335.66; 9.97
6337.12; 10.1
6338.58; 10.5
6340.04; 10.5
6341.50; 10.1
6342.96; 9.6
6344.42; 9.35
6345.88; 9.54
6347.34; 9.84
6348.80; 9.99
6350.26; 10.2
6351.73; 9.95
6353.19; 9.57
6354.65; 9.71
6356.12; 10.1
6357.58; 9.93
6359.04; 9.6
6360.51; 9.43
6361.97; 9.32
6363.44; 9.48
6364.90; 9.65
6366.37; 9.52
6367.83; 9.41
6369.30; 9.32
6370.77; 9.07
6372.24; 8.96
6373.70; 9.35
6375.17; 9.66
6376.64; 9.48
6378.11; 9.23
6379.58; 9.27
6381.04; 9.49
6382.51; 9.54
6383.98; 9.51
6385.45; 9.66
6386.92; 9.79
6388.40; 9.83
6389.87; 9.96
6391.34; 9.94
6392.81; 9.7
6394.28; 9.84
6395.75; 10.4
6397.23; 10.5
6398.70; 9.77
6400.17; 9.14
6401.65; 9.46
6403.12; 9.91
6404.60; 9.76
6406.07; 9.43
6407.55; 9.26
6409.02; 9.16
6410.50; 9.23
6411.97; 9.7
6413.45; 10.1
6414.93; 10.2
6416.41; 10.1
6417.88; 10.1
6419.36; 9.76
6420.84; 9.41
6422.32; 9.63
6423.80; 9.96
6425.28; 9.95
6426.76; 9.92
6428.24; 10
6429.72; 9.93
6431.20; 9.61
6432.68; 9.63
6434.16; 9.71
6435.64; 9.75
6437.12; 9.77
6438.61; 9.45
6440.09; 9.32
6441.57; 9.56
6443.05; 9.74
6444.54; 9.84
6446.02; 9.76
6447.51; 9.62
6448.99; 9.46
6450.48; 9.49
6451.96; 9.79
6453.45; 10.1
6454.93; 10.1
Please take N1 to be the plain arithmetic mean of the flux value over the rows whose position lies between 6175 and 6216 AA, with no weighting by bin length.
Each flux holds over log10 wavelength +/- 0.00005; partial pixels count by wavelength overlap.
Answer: 9.83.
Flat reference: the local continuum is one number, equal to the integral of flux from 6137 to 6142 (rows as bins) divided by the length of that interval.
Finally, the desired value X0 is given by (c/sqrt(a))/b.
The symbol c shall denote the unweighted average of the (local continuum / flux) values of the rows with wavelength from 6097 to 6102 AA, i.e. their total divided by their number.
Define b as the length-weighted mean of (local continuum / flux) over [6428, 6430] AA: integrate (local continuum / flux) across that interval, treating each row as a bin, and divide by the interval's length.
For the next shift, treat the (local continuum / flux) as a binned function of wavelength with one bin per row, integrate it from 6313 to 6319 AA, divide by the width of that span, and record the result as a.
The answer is 0.95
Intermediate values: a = 1.10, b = 1.03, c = 1.02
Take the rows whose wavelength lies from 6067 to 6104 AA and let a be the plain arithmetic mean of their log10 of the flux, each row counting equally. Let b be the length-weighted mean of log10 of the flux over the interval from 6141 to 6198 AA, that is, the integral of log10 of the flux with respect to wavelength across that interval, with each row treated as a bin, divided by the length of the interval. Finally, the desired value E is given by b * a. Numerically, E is 0.985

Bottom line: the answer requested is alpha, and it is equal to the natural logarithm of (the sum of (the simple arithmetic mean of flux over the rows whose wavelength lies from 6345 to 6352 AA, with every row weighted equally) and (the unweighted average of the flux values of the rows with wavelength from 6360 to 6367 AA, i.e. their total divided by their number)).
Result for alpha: 2.964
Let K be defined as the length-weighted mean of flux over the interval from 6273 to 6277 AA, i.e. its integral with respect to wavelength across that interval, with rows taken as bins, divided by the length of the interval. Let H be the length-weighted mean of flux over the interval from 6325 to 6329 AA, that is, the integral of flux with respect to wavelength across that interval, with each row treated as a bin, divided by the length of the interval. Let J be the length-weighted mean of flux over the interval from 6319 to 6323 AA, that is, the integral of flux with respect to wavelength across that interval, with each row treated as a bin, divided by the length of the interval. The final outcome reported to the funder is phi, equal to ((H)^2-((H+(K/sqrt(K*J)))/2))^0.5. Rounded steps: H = 10.0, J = 9.84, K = 9.5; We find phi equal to 9.75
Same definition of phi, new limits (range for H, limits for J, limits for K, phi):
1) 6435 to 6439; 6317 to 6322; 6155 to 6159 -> 9.38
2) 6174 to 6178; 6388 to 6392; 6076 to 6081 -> 9.35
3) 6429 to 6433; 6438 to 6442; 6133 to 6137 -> 9.46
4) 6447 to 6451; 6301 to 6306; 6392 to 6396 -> 9.24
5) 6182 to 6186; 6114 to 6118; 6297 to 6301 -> 9.35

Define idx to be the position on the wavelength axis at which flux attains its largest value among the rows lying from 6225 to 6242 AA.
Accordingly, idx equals 6225.75 AA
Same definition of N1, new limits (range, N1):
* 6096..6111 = 9.80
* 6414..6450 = 9.76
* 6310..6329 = 9.71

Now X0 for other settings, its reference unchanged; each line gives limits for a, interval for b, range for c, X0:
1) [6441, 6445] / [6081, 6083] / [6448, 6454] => 1.01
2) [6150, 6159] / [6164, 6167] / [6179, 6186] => 0.95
